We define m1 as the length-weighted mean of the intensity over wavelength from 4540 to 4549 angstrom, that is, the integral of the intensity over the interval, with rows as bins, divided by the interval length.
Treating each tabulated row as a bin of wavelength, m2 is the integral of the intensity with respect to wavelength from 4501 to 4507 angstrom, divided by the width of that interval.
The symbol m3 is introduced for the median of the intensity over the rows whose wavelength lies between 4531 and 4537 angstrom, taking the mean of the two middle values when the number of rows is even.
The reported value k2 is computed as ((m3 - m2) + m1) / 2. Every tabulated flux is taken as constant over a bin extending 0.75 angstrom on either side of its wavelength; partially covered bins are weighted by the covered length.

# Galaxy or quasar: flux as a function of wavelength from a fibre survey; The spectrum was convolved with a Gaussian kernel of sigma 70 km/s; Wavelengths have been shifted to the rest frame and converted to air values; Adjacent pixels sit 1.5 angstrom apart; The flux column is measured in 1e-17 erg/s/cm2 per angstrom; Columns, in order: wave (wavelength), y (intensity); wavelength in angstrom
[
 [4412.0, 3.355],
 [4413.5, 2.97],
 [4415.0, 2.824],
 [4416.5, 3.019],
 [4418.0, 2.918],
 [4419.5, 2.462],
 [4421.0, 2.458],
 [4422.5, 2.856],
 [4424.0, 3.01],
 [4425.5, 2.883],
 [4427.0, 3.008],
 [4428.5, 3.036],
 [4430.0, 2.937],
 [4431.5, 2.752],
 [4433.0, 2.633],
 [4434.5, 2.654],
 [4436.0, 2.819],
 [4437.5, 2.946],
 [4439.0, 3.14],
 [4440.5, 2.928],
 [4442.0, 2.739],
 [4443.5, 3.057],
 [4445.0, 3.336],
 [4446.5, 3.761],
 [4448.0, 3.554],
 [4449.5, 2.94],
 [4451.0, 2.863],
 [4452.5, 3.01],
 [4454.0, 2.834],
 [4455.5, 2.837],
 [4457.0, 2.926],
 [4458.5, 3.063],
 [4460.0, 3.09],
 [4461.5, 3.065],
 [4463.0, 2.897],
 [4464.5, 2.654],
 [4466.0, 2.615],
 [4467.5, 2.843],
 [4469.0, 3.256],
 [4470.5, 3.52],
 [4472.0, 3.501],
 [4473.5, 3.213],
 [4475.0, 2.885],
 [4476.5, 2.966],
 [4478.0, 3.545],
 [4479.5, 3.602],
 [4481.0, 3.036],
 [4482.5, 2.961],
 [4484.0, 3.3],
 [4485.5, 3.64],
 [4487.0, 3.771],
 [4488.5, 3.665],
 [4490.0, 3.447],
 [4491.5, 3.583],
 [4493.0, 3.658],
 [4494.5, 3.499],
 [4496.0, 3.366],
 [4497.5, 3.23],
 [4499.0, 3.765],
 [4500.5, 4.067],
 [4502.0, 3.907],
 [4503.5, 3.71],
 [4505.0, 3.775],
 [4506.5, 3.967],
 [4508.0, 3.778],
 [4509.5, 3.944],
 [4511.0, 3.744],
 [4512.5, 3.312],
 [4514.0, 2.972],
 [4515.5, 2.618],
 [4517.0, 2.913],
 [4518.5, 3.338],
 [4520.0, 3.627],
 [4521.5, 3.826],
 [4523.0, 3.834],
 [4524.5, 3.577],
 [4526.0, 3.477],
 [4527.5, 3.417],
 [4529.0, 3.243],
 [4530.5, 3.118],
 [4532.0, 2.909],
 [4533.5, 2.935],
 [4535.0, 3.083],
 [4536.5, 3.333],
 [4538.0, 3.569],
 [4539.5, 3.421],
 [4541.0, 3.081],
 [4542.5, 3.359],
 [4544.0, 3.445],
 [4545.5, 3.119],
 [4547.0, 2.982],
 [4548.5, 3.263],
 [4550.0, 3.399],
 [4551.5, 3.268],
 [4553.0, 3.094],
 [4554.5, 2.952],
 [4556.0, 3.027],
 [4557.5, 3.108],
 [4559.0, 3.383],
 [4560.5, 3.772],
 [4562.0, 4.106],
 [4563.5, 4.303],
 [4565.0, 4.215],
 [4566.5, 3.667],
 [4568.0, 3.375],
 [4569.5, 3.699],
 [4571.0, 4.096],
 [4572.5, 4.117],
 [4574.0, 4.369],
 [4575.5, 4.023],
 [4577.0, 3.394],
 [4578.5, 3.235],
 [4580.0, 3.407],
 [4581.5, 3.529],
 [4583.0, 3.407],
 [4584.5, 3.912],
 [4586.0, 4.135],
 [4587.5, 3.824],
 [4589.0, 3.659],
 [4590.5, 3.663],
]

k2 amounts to 1.2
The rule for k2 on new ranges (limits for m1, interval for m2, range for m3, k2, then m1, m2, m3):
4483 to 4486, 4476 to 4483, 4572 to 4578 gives 2.1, 3.41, 3.24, 4.07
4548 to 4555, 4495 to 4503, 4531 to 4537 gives 1.3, 3.20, 3.66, 3.01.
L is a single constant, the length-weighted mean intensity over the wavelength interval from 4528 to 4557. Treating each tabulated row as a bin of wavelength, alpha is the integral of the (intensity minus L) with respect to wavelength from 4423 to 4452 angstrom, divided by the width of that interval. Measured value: -0.2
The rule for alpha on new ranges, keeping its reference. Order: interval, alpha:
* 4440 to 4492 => 0.0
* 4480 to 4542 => 0.3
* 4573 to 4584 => 0.5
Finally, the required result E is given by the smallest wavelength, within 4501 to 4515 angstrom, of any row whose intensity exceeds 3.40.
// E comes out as 4502.0 angstrom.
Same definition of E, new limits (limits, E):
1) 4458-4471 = 4470.5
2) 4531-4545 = 4538.0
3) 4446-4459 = 4446.5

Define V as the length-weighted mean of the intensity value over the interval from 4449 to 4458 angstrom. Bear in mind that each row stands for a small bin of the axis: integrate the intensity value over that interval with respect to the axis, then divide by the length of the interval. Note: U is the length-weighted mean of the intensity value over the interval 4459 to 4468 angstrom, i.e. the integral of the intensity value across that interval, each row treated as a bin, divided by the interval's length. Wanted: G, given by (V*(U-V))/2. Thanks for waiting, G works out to -0.1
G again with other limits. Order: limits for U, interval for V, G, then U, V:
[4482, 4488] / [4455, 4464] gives 0.7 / 3.4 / 2.97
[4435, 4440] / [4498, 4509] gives -1.7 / 3.0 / 3.84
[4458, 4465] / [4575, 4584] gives -0.9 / 3.0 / 3.50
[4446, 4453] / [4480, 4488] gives -0.2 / 3.2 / 3.36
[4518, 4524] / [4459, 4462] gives 0.9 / 3.7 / 3.08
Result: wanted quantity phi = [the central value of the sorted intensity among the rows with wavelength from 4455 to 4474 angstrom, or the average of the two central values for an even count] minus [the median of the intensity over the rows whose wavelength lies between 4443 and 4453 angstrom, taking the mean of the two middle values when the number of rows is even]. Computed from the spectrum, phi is 0.01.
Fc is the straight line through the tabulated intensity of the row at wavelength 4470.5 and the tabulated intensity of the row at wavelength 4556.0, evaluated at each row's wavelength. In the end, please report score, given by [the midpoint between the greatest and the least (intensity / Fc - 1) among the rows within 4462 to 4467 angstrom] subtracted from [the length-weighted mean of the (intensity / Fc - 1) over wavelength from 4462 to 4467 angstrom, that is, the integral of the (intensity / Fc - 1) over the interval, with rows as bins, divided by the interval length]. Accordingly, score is -0.003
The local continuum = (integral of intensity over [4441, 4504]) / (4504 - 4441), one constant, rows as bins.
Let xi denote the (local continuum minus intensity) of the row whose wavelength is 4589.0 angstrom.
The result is -0.4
